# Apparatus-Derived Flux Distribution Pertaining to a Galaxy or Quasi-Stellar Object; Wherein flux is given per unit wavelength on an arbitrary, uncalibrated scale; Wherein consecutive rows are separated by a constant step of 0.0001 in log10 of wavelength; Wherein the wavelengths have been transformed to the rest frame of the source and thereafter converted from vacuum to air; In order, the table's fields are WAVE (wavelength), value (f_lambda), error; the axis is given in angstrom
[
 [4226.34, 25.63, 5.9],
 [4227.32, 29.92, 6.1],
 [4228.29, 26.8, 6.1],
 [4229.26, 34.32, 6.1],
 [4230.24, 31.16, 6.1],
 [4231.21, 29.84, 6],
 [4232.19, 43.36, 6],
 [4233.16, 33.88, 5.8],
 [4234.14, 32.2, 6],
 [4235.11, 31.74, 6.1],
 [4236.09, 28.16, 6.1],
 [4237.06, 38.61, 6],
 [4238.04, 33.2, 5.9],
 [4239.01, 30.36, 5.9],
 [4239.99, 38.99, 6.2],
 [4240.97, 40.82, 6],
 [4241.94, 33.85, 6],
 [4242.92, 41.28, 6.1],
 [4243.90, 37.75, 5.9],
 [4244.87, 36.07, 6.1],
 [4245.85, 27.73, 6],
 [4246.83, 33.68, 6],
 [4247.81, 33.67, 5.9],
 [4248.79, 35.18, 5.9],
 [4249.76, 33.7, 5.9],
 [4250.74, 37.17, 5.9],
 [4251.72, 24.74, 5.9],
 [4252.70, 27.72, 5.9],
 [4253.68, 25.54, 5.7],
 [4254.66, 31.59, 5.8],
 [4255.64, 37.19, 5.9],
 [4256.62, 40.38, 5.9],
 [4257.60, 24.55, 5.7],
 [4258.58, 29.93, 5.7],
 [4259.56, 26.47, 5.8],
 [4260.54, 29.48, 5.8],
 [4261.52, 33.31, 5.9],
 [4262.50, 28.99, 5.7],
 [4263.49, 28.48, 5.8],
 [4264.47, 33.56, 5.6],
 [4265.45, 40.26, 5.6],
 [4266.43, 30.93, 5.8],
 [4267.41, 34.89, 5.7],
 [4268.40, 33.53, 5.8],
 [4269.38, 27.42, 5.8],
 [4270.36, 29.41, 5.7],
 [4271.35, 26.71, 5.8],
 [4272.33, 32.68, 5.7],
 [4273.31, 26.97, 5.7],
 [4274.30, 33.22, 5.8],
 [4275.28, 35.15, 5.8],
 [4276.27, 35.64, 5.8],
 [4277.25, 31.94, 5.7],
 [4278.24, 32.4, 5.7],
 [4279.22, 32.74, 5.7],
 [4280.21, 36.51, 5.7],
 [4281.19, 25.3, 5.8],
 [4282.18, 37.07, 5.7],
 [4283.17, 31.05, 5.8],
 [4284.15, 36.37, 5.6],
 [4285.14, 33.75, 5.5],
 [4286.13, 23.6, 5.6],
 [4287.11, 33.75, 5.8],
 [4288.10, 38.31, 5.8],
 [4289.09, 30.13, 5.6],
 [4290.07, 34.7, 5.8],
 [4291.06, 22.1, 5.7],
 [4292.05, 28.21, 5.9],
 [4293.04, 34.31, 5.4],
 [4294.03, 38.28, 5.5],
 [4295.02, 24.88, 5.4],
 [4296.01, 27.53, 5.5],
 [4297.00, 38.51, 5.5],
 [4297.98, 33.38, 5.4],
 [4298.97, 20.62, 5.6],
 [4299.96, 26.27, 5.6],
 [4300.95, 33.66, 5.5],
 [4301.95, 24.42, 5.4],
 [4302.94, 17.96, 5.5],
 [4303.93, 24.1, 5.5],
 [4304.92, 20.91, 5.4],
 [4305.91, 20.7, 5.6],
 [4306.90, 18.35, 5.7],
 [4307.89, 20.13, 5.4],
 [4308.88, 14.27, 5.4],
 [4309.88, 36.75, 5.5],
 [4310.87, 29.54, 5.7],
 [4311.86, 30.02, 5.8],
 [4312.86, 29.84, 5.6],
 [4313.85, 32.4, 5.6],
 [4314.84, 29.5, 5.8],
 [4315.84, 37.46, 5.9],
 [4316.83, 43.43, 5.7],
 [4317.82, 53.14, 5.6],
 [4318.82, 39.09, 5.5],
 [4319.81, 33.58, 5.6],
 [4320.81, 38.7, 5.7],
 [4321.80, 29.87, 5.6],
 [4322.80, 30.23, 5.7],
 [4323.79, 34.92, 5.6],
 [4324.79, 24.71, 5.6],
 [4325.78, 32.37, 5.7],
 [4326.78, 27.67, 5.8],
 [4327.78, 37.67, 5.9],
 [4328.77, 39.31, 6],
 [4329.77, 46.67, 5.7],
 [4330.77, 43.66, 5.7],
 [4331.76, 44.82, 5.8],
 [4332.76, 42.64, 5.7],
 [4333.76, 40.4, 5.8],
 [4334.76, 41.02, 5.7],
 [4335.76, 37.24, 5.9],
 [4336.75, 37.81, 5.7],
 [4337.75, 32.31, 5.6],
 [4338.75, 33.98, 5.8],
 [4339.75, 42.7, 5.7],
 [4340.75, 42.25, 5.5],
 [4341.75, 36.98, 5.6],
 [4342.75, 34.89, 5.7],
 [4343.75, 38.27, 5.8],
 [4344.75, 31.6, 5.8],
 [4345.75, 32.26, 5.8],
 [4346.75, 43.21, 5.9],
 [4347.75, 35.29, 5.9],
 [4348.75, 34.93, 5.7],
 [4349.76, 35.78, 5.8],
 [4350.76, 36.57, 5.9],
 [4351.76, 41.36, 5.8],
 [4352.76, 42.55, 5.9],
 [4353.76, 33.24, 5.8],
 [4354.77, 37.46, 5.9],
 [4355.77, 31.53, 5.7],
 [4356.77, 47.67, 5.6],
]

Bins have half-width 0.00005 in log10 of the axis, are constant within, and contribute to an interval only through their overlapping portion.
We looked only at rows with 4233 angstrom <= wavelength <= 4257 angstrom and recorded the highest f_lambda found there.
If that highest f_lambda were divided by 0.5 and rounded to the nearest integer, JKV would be 83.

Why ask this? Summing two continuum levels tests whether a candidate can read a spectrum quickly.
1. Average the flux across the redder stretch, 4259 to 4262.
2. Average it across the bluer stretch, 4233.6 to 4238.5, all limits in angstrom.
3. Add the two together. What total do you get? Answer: 62.5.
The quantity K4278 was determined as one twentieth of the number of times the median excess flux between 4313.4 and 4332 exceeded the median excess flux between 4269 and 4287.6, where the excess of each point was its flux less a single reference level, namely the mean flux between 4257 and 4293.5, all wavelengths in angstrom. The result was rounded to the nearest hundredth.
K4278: 0.25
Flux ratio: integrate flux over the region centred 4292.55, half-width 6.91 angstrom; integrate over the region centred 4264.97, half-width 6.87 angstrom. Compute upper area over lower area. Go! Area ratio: 0.99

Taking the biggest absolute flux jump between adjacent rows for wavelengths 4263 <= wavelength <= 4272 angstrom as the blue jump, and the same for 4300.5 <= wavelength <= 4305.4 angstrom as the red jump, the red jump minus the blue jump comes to 0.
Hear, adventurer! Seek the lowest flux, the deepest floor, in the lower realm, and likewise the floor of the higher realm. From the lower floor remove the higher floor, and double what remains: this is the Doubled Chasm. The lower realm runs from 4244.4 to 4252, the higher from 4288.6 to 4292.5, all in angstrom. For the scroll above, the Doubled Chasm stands 5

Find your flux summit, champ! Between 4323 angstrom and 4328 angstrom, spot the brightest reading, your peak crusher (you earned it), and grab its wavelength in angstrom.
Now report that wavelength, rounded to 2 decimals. 4327.78 angstrom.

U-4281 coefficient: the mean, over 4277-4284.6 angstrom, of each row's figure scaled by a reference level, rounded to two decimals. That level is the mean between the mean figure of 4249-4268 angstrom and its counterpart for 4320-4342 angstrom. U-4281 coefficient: 0.96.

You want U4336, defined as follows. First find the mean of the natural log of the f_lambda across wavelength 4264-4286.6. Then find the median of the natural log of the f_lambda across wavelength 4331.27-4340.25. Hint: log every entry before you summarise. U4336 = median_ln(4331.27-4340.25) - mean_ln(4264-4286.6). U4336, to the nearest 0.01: 0.23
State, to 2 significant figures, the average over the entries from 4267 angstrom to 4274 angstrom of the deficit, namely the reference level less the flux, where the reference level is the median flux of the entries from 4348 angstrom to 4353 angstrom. 6.3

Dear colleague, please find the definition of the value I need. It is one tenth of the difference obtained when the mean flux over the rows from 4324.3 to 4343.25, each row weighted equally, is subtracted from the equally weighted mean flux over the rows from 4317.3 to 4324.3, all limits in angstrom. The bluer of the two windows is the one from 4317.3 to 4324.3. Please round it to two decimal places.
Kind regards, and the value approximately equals -0.08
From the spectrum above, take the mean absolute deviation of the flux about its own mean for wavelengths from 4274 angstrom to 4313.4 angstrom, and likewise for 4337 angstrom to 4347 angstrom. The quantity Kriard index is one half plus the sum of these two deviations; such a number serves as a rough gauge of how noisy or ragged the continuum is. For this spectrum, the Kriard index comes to 10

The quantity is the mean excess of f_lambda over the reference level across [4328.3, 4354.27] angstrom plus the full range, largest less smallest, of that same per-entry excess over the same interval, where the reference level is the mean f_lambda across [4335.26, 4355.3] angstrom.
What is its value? 17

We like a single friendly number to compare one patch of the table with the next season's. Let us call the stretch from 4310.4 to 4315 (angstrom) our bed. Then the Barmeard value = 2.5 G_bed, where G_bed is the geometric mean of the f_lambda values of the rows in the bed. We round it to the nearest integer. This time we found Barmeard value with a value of 76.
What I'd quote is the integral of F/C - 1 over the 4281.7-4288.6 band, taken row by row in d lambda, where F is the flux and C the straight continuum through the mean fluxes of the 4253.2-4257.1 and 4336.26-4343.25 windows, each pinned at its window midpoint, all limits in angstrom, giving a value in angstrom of -0.3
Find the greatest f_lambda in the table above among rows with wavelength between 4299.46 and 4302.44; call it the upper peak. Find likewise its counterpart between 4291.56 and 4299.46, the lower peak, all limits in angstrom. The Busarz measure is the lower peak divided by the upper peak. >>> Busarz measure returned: 1.14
